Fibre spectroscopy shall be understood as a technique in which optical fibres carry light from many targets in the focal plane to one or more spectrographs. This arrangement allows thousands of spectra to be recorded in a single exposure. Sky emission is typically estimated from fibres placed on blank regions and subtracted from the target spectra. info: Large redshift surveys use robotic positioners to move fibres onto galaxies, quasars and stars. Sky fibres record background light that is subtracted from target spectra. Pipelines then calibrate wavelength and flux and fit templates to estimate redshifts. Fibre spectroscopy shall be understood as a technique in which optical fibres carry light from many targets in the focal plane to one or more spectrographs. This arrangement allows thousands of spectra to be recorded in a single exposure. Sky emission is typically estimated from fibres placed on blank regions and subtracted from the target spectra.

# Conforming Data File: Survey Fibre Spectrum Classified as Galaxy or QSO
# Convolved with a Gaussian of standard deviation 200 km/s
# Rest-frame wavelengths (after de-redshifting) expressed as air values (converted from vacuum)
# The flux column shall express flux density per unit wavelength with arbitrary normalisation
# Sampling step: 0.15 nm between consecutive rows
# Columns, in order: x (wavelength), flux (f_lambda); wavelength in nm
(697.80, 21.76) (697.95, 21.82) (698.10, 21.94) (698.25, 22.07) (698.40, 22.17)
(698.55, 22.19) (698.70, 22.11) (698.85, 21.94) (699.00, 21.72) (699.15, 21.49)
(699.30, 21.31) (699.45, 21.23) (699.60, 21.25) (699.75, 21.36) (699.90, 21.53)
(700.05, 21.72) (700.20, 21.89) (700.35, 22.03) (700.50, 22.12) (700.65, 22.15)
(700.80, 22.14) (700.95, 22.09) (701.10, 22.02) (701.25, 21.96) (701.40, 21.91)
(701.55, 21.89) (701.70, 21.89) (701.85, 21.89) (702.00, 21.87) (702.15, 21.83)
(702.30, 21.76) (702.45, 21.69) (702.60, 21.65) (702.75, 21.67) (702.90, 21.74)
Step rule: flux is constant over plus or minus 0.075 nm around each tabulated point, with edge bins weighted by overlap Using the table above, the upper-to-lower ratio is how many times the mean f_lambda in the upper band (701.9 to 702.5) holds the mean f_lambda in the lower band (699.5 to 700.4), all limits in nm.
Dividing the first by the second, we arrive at 1.01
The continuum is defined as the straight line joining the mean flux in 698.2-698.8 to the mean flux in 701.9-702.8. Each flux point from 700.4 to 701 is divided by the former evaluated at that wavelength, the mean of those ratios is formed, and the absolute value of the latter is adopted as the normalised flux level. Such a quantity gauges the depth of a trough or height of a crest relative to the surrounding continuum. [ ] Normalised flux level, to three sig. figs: 1.01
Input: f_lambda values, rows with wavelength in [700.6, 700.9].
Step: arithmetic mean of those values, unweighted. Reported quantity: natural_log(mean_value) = 3.10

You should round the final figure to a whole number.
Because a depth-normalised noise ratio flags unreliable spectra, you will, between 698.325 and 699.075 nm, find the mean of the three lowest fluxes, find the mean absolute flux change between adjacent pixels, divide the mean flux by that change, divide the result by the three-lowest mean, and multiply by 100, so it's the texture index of 820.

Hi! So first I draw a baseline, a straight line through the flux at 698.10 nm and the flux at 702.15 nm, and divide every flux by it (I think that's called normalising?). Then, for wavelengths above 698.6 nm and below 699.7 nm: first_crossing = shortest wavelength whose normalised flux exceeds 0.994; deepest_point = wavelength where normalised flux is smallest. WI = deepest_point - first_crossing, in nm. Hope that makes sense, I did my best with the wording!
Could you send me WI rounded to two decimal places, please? 0.75 nm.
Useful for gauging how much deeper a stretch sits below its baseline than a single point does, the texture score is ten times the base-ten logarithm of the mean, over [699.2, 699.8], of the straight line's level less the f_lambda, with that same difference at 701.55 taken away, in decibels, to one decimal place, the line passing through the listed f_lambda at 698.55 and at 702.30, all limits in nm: -0.8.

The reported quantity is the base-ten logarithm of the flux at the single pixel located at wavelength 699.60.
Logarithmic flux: 1.327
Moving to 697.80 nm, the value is 1.338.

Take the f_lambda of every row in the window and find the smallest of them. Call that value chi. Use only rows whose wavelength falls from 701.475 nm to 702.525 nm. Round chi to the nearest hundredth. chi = 21.69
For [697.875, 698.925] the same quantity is 21.82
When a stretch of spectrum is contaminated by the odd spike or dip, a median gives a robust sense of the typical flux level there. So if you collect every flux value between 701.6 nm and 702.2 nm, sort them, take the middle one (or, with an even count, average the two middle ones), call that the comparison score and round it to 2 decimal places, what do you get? 21.88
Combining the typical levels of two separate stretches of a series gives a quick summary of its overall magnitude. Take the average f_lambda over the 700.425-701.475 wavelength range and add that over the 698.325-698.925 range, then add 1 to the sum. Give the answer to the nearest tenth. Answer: 45.2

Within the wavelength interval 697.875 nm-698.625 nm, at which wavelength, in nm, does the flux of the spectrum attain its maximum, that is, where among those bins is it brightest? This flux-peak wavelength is 698.55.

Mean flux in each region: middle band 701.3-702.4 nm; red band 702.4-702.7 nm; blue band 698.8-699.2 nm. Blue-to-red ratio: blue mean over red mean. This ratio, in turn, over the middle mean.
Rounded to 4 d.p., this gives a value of 0.0458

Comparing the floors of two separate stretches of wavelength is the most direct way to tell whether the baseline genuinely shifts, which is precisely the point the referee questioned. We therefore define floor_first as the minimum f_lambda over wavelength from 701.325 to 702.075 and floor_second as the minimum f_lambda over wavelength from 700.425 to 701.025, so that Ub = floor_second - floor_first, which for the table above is 0.22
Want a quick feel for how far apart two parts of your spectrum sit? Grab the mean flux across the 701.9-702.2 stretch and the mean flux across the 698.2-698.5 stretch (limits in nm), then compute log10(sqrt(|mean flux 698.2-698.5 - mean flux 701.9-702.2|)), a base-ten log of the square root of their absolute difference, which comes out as -0.28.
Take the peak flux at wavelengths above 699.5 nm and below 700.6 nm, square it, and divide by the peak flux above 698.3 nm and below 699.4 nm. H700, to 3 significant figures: 22.1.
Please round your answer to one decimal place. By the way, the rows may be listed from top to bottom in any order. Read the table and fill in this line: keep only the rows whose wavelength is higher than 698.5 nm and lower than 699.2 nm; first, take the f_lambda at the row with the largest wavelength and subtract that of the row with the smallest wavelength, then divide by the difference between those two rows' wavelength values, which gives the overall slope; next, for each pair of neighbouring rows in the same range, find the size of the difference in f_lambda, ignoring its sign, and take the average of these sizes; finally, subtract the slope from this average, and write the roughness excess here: 1.3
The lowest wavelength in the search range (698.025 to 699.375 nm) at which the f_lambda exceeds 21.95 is 698.25 nm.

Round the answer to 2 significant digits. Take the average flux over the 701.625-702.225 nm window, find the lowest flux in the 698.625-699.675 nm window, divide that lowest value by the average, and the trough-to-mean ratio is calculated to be 0.97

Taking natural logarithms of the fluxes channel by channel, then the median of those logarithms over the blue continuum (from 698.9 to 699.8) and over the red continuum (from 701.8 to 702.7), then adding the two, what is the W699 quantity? 6.14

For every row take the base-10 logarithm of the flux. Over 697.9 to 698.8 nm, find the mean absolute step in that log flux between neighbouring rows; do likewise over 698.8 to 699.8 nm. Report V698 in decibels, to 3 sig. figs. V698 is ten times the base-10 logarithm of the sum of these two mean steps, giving -23.4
